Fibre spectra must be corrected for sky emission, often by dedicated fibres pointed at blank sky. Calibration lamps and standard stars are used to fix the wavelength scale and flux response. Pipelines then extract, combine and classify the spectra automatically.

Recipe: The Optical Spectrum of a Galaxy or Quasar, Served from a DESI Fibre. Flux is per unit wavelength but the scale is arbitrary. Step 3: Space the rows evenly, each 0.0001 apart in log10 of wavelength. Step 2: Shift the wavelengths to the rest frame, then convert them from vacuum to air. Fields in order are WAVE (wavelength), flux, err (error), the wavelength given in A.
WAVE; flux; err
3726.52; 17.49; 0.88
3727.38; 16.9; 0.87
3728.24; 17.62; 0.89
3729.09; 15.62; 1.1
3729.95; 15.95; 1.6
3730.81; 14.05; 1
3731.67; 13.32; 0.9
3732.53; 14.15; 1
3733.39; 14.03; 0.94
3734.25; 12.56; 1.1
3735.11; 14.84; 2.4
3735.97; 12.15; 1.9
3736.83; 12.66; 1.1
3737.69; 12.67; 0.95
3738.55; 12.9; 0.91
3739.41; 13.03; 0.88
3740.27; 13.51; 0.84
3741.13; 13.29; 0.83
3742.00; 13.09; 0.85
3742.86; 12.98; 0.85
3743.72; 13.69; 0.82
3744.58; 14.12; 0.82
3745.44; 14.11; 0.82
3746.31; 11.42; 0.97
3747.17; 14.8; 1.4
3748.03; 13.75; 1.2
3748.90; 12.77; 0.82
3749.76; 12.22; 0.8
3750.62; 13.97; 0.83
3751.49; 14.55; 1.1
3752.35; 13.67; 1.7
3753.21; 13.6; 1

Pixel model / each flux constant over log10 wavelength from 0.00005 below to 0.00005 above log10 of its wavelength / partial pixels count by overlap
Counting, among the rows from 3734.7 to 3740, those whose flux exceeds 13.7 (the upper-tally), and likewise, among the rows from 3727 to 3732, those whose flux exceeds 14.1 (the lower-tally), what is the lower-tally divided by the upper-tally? 4.00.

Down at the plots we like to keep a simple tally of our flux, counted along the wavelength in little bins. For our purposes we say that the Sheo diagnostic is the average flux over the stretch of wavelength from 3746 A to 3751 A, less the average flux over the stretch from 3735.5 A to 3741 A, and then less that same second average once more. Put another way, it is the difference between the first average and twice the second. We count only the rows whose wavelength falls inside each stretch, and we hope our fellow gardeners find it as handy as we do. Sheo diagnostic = -12.5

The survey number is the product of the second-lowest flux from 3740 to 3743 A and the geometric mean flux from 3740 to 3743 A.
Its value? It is 173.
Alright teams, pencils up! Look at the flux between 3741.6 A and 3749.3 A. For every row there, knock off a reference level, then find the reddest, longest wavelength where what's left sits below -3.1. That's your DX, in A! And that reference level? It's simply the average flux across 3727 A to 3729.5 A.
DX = 3748.90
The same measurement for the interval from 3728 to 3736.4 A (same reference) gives 3735.97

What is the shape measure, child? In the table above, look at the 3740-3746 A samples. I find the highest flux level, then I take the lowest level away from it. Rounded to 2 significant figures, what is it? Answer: 1.1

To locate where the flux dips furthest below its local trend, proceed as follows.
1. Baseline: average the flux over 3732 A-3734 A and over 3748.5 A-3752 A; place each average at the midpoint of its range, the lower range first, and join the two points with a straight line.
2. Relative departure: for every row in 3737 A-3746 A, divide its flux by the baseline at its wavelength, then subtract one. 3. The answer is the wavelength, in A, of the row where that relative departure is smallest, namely 3737.69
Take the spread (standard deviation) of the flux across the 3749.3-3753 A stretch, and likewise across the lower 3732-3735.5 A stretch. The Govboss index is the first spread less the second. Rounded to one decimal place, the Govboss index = 0.0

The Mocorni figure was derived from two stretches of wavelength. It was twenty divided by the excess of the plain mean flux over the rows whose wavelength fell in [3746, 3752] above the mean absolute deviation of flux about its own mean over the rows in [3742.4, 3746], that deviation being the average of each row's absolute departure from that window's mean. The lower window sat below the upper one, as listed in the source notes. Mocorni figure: 1.54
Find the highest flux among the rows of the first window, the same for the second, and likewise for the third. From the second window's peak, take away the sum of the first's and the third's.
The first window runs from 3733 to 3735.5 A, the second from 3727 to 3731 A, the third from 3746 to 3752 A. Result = -12.0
